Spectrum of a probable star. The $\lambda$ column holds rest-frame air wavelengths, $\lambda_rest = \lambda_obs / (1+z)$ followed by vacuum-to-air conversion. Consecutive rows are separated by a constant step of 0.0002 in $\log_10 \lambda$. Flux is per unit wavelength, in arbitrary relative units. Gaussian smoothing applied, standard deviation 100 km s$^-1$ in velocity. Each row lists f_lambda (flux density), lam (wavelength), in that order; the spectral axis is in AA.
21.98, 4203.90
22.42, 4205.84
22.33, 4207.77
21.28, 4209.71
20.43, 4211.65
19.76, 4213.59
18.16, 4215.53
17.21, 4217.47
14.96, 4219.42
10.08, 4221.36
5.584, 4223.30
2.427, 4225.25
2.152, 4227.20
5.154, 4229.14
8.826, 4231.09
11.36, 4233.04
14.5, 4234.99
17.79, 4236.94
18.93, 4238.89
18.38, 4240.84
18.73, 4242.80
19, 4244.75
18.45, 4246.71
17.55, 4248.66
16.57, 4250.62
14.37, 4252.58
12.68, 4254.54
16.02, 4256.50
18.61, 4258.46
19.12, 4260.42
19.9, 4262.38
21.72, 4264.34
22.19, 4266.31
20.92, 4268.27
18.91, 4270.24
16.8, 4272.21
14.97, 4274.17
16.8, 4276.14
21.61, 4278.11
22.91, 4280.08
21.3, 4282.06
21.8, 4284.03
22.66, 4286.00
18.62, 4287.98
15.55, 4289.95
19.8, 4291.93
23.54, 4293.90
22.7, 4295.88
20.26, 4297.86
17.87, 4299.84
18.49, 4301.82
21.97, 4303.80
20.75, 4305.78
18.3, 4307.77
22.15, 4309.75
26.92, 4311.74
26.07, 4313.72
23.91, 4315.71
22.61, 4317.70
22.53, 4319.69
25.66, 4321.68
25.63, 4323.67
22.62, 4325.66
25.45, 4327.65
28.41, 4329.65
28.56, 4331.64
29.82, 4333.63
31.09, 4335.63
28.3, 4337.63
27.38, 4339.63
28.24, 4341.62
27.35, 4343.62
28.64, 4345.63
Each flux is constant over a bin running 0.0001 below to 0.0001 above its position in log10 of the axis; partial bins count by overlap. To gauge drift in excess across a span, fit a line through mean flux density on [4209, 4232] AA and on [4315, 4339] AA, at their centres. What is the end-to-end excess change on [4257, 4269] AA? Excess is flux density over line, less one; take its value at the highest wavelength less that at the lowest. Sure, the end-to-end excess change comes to 0.0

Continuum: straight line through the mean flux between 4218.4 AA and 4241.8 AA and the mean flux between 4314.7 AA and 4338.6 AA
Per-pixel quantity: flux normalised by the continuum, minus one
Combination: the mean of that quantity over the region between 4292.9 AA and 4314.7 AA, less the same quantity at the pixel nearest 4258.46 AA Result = -0.25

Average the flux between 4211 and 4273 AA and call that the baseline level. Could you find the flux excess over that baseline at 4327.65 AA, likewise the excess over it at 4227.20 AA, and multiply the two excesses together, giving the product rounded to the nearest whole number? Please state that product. -133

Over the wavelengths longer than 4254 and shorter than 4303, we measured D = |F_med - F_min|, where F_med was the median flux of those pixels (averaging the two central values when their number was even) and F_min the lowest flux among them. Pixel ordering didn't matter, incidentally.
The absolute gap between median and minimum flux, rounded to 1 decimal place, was 7.1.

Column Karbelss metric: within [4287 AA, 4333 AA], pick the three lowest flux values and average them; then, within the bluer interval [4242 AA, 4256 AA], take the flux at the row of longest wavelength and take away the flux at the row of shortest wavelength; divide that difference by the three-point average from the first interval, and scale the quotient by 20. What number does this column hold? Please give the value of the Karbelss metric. -7.0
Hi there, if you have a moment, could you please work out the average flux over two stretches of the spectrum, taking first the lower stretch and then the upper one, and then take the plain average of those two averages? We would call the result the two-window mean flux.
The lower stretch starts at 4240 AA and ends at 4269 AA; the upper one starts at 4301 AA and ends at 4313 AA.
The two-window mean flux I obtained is 20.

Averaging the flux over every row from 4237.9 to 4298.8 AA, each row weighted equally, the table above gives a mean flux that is 19.1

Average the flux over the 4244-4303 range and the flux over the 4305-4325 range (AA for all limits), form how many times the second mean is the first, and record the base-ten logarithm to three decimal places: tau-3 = 0.090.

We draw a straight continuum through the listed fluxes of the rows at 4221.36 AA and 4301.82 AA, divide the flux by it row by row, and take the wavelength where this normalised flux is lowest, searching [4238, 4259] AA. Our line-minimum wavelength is 4254.54 AA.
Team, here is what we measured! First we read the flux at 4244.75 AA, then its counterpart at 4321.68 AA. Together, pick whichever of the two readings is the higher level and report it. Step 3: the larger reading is 25.7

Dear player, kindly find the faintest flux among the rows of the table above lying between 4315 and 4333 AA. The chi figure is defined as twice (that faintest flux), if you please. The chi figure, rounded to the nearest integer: 45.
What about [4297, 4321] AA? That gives 36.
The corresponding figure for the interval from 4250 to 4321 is 25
